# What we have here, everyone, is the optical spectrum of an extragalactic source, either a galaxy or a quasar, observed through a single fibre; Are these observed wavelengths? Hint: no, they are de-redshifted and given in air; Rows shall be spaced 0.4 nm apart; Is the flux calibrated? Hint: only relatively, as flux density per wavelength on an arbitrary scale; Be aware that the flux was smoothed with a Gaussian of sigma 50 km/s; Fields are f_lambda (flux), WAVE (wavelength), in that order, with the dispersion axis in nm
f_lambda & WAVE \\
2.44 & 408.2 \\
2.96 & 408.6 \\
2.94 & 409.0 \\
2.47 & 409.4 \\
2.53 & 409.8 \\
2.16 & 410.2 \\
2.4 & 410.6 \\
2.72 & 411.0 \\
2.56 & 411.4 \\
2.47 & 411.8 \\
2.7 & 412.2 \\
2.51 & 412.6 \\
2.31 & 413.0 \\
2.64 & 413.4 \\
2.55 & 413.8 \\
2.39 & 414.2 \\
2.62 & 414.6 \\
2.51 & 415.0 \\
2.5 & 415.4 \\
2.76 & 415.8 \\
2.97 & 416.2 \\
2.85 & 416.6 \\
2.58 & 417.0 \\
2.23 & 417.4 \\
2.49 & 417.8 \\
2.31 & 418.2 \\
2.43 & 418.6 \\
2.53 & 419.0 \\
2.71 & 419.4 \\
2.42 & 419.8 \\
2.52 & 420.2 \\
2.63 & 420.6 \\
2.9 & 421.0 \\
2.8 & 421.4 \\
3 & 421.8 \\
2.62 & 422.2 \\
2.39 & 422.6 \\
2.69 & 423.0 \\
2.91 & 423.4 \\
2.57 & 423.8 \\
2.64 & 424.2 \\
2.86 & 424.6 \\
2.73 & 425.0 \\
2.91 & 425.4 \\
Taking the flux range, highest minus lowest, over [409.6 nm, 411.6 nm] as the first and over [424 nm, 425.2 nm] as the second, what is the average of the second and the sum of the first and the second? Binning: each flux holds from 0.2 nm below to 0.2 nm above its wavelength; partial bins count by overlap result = 0.50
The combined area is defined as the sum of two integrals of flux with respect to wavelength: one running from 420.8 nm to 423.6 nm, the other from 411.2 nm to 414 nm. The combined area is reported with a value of 14.8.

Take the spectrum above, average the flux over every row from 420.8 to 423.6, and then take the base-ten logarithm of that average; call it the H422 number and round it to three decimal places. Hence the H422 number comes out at 0.441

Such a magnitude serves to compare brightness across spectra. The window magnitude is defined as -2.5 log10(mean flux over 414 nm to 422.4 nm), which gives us -1.041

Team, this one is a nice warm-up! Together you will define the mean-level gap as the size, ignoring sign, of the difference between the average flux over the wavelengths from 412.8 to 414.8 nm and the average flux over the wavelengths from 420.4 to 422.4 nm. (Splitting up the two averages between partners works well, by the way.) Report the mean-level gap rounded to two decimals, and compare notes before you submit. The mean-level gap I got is 0.29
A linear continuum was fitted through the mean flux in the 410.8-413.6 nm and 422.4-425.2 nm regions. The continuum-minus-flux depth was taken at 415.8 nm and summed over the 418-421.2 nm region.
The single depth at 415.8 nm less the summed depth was -0.82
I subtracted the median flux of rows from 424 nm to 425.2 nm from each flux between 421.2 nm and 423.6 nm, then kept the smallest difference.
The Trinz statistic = -0.34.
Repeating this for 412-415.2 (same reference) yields -0.42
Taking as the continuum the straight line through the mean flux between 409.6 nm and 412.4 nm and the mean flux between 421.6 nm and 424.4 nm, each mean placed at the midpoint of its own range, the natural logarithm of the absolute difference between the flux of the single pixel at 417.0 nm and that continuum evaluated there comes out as -4.1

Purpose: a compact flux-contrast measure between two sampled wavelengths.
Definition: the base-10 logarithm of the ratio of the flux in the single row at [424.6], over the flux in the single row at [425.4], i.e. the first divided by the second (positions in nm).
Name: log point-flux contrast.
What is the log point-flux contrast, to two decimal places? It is -0.01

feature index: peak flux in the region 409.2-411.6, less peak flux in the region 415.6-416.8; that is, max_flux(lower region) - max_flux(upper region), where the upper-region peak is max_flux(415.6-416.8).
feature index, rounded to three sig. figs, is -0.250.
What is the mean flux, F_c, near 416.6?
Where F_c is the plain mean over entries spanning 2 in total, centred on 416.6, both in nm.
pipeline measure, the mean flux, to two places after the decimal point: 2.68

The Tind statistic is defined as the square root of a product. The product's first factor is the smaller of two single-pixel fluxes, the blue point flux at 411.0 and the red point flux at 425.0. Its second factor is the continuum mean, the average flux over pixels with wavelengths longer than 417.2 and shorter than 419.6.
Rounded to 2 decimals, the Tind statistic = 2.58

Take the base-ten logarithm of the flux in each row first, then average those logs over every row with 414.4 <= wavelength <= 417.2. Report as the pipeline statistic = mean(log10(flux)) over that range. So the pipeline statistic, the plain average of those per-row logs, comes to 0.428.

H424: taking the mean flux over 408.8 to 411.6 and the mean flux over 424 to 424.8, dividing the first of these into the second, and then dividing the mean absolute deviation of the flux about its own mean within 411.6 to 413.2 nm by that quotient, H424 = 0.099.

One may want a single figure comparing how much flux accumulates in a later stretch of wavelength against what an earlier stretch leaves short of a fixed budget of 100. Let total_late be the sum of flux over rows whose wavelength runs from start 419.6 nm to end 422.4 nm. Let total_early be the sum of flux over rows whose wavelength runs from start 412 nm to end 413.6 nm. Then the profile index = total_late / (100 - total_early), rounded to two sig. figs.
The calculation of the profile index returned 0.21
